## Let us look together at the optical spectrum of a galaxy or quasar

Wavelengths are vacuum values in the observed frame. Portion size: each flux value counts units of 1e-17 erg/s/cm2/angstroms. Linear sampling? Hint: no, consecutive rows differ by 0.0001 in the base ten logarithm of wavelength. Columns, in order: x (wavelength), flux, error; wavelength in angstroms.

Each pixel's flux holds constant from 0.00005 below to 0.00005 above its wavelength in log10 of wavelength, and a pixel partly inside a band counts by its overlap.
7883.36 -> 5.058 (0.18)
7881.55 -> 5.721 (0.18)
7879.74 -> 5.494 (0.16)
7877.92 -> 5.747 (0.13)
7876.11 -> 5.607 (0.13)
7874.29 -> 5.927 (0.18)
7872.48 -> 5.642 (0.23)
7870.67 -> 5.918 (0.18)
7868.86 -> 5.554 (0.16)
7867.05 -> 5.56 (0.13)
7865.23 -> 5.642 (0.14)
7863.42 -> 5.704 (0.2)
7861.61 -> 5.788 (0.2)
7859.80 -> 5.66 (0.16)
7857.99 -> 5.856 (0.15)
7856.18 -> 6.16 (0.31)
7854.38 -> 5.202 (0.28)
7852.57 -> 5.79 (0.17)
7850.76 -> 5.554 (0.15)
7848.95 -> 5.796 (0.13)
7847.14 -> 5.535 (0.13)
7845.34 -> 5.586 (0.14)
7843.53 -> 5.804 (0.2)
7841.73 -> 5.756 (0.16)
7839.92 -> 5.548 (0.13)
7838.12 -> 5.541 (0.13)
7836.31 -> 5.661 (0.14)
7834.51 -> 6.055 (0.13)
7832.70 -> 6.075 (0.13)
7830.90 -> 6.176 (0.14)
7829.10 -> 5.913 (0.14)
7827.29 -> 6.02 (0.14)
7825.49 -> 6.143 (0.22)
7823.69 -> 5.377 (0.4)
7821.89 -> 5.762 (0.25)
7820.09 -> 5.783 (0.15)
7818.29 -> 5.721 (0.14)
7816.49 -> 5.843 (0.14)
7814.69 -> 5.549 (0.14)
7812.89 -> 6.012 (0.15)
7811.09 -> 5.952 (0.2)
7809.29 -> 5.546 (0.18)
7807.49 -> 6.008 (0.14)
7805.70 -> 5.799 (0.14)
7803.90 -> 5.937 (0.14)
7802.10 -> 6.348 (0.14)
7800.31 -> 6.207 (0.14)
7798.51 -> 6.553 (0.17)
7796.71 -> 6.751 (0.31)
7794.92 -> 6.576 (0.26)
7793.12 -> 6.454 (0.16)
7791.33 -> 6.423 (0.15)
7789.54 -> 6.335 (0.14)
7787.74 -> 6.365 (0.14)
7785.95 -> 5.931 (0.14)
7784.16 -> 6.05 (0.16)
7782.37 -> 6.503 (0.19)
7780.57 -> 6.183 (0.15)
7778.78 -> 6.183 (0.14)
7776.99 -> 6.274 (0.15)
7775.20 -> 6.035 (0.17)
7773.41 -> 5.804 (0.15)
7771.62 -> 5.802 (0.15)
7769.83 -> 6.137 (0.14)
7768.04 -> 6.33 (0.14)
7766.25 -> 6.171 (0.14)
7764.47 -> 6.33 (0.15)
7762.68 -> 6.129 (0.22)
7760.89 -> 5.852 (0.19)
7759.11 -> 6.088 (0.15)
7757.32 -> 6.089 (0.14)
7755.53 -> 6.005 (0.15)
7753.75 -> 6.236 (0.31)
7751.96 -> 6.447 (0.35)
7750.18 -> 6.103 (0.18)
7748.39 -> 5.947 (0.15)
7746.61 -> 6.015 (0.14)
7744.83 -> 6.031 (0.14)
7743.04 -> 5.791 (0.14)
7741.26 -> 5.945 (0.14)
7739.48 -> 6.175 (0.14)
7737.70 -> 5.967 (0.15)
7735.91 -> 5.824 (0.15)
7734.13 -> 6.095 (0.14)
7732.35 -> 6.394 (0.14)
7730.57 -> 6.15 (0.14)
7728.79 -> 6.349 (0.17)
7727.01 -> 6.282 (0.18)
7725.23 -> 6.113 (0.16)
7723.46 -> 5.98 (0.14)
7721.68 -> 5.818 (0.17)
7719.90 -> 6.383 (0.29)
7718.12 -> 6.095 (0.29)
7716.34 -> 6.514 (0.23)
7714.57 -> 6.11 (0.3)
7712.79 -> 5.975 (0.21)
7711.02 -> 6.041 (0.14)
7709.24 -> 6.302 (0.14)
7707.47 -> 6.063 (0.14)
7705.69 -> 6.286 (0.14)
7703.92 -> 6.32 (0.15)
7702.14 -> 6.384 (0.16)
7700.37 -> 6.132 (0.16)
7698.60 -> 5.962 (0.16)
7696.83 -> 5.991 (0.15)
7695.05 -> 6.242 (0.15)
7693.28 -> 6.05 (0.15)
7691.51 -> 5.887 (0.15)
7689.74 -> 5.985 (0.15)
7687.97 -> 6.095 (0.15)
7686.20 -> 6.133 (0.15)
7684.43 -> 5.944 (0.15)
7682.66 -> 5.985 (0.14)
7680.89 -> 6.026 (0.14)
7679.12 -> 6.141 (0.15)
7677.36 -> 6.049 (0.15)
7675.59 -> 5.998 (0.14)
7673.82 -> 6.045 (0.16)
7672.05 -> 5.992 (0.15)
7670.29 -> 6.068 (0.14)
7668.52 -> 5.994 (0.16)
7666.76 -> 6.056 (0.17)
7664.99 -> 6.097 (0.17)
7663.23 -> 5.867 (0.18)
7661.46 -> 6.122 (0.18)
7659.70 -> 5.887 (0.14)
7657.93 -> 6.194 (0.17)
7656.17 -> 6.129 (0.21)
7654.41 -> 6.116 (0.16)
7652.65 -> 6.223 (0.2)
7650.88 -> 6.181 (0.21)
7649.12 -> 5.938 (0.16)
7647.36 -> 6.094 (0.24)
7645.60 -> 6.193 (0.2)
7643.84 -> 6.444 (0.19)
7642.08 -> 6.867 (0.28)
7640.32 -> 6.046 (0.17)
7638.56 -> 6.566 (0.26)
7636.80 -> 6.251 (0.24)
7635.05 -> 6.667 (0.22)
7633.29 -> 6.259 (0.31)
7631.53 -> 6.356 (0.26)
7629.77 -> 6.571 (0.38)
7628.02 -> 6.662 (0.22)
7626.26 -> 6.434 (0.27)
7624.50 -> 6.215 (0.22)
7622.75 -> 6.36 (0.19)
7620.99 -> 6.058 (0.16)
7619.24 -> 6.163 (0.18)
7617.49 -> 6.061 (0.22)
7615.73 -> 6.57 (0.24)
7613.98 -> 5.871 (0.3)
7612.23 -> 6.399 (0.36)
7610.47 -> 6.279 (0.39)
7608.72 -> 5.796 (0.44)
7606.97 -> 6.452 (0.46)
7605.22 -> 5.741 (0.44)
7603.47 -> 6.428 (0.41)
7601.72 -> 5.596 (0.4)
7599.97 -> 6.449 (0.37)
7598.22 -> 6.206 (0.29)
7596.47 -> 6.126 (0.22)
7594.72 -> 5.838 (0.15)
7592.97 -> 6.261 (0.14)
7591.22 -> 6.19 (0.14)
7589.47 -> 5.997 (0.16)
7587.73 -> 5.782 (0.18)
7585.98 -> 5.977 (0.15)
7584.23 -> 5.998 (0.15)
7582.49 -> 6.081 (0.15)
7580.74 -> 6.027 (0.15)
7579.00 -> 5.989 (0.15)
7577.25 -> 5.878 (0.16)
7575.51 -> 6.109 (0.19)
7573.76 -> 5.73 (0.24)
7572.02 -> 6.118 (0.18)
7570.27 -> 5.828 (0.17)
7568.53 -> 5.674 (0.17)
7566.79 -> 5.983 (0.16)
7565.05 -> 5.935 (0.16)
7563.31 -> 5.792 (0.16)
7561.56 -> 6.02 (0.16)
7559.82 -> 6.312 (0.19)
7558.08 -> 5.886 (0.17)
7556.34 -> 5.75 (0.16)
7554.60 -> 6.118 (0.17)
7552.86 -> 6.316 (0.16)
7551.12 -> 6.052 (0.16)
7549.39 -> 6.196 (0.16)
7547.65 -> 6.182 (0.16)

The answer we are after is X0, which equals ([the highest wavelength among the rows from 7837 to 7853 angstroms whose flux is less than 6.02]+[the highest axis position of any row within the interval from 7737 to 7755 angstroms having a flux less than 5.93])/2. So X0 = 7797.8 angstroms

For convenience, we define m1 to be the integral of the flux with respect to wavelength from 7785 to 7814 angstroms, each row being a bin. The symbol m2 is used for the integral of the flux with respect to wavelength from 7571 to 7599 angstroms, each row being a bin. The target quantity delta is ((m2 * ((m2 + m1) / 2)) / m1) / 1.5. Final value 109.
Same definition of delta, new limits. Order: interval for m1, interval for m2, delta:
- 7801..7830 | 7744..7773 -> 120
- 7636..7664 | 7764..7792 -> 115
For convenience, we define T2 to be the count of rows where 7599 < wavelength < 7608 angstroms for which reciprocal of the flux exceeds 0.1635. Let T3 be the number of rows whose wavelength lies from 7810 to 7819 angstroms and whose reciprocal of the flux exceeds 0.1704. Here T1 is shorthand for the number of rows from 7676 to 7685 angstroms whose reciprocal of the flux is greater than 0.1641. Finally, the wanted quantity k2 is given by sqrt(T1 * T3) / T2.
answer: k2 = 1.7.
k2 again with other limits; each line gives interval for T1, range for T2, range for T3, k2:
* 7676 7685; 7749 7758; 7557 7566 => 0.7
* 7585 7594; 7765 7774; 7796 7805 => 0.0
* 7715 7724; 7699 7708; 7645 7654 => 0.0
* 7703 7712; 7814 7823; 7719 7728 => 0.3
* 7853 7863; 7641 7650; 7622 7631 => 0.0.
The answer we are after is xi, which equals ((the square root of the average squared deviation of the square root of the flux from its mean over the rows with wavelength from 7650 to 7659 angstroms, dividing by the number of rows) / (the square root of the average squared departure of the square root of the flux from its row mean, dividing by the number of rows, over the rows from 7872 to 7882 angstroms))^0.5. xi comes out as 0.54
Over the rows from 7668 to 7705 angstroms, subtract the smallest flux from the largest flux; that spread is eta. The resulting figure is 0.5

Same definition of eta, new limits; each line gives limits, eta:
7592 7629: 1.1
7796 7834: 1.4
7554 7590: 0.6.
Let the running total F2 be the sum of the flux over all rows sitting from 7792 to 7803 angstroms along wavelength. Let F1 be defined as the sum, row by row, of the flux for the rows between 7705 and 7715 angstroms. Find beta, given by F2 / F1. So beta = 1.06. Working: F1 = 36.8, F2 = 38.9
